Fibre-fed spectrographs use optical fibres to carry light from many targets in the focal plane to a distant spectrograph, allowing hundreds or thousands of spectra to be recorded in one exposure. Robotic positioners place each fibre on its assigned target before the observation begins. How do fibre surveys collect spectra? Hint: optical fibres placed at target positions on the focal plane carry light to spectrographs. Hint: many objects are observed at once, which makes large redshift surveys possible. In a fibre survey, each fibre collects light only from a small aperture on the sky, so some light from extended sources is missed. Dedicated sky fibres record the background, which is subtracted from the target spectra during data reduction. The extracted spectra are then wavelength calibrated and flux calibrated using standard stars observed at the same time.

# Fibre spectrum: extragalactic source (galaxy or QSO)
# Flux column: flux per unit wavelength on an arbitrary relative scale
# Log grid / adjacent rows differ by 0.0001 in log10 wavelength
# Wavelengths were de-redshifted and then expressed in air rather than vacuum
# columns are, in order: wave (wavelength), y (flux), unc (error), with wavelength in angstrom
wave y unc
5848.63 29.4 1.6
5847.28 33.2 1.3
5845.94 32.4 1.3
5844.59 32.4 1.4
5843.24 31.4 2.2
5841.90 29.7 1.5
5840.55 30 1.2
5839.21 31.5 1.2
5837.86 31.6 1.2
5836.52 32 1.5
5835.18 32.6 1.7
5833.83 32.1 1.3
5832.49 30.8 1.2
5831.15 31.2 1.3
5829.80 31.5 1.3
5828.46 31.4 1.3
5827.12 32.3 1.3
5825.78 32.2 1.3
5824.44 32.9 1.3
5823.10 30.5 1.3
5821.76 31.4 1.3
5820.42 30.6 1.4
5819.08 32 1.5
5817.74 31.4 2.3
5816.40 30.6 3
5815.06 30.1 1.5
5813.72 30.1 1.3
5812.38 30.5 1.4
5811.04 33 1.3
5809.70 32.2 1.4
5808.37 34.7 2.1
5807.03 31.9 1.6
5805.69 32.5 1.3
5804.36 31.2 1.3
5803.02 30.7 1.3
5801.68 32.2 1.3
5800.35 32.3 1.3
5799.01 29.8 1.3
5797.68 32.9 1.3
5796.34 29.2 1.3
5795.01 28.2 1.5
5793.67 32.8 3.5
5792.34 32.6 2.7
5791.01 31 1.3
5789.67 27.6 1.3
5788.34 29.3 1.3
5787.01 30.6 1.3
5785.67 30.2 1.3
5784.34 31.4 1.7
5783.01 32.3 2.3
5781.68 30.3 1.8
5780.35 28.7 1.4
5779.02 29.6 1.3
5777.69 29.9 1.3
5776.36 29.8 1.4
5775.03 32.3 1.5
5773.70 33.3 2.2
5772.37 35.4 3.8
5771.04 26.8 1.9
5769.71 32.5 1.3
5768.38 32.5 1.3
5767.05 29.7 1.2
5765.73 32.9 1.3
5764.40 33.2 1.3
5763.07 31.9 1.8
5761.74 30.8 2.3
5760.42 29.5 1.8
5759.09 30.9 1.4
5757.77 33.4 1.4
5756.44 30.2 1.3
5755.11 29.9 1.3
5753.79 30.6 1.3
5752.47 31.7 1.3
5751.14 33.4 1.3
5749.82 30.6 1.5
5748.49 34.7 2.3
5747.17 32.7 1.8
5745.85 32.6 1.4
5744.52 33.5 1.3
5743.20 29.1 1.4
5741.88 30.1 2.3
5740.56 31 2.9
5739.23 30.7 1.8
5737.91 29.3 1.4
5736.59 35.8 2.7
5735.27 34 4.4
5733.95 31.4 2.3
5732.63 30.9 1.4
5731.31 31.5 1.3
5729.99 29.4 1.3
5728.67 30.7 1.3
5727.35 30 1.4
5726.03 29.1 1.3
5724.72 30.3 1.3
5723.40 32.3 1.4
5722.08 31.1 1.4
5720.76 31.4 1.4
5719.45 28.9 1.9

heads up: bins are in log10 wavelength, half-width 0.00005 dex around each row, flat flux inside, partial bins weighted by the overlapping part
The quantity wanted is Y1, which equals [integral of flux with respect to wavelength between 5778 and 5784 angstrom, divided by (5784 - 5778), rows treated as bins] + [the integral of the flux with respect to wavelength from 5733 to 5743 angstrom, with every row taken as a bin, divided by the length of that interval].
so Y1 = 61.9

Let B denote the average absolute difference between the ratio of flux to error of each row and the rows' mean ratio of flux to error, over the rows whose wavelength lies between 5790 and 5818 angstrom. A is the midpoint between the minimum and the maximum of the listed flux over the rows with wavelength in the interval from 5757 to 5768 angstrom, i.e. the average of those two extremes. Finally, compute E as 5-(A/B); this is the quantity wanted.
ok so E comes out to -3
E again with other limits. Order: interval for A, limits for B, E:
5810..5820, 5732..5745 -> -2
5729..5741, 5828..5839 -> -14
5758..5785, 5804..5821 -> -4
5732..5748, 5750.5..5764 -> -5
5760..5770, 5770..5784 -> -3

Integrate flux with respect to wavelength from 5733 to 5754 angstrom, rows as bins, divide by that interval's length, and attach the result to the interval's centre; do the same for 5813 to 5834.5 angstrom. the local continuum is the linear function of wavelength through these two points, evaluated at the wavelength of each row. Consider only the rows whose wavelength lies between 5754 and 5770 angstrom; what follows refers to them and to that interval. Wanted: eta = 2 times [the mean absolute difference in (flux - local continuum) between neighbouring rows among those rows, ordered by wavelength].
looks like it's 3.2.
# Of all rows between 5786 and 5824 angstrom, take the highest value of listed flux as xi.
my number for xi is 34.7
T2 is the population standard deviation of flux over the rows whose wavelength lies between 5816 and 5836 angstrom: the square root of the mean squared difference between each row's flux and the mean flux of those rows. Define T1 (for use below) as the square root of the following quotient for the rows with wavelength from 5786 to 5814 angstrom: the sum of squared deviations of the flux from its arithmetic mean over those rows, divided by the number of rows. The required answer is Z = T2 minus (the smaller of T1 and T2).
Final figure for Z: 0.0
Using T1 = 1.7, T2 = 0.7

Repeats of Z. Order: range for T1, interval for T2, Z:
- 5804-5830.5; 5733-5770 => 0.6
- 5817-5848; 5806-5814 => 0.7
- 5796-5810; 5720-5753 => 0.3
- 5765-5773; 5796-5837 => 0.0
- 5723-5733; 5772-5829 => 0.6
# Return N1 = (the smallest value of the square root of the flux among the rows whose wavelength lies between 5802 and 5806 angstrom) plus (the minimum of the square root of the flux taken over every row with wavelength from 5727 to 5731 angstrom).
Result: 11.0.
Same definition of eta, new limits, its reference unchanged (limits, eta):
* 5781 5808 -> 3.3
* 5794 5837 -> 2.3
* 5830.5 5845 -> 1.6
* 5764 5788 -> 3.9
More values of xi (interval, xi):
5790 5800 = 32.9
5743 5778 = 35.4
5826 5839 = 32.6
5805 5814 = 34.7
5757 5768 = 33.4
